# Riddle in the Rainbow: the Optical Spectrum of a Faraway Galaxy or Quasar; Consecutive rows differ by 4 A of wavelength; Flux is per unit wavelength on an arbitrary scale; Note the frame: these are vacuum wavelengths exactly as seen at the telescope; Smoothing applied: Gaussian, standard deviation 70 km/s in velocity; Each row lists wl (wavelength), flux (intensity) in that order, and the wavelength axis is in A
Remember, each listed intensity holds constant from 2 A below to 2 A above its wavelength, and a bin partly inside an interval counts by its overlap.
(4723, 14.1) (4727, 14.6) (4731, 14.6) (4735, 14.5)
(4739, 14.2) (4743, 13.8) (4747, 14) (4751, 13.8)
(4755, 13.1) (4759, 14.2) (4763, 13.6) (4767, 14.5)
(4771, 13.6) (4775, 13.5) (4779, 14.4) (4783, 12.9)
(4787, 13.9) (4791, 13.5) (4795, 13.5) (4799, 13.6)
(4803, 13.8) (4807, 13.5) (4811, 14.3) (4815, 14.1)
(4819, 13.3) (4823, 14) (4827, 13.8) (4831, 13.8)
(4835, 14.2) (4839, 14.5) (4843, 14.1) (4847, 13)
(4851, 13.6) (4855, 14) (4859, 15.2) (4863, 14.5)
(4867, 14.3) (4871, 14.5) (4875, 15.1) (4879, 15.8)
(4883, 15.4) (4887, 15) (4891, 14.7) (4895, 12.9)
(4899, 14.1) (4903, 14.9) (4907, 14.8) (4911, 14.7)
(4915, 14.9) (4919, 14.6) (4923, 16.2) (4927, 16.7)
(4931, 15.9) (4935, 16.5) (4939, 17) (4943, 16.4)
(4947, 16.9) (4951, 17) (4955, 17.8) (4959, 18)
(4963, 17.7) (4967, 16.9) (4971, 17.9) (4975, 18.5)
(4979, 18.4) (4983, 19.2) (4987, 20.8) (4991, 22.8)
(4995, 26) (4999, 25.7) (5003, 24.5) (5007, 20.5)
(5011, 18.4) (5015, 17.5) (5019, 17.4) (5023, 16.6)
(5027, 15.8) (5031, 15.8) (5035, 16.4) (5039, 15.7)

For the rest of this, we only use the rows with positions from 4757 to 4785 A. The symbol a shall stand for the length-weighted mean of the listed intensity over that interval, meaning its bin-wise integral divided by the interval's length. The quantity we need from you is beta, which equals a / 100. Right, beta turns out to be 0.138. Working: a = 13.8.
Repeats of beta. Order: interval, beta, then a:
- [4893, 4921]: 0.144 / 14.4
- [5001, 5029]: 0.187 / 18.7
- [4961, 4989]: 0.185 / 18.5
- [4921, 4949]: 0.165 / 16.5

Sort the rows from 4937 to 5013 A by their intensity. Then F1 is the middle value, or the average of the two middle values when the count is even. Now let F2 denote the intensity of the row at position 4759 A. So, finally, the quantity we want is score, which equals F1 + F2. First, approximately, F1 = 18.4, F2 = 14.2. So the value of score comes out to 32.6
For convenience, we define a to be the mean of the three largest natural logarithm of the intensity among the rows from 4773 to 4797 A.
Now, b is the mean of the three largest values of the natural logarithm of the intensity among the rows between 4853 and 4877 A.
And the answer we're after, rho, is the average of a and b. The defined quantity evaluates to 2.67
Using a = 2.63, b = 2.70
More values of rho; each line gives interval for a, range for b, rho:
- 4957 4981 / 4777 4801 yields 2.77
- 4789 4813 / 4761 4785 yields 2.64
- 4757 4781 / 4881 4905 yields 2.69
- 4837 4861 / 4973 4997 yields 2.91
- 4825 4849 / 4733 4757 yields 2.66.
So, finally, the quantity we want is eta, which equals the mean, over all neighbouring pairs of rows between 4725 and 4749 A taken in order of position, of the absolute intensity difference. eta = 0.20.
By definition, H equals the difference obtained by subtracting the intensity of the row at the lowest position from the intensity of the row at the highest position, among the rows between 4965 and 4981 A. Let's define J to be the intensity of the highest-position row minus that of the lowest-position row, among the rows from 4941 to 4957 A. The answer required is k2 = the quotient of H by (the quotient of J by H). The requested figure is 1.6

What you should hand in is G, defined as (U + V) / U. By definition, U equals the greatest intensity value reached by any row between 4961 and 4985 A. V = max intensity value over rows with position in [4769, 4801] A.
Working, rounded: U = 19.2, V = 14.4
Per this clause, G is 1.75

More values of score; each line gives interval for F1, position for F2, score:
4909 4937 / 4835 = 30.1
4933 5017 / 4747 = 32.0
